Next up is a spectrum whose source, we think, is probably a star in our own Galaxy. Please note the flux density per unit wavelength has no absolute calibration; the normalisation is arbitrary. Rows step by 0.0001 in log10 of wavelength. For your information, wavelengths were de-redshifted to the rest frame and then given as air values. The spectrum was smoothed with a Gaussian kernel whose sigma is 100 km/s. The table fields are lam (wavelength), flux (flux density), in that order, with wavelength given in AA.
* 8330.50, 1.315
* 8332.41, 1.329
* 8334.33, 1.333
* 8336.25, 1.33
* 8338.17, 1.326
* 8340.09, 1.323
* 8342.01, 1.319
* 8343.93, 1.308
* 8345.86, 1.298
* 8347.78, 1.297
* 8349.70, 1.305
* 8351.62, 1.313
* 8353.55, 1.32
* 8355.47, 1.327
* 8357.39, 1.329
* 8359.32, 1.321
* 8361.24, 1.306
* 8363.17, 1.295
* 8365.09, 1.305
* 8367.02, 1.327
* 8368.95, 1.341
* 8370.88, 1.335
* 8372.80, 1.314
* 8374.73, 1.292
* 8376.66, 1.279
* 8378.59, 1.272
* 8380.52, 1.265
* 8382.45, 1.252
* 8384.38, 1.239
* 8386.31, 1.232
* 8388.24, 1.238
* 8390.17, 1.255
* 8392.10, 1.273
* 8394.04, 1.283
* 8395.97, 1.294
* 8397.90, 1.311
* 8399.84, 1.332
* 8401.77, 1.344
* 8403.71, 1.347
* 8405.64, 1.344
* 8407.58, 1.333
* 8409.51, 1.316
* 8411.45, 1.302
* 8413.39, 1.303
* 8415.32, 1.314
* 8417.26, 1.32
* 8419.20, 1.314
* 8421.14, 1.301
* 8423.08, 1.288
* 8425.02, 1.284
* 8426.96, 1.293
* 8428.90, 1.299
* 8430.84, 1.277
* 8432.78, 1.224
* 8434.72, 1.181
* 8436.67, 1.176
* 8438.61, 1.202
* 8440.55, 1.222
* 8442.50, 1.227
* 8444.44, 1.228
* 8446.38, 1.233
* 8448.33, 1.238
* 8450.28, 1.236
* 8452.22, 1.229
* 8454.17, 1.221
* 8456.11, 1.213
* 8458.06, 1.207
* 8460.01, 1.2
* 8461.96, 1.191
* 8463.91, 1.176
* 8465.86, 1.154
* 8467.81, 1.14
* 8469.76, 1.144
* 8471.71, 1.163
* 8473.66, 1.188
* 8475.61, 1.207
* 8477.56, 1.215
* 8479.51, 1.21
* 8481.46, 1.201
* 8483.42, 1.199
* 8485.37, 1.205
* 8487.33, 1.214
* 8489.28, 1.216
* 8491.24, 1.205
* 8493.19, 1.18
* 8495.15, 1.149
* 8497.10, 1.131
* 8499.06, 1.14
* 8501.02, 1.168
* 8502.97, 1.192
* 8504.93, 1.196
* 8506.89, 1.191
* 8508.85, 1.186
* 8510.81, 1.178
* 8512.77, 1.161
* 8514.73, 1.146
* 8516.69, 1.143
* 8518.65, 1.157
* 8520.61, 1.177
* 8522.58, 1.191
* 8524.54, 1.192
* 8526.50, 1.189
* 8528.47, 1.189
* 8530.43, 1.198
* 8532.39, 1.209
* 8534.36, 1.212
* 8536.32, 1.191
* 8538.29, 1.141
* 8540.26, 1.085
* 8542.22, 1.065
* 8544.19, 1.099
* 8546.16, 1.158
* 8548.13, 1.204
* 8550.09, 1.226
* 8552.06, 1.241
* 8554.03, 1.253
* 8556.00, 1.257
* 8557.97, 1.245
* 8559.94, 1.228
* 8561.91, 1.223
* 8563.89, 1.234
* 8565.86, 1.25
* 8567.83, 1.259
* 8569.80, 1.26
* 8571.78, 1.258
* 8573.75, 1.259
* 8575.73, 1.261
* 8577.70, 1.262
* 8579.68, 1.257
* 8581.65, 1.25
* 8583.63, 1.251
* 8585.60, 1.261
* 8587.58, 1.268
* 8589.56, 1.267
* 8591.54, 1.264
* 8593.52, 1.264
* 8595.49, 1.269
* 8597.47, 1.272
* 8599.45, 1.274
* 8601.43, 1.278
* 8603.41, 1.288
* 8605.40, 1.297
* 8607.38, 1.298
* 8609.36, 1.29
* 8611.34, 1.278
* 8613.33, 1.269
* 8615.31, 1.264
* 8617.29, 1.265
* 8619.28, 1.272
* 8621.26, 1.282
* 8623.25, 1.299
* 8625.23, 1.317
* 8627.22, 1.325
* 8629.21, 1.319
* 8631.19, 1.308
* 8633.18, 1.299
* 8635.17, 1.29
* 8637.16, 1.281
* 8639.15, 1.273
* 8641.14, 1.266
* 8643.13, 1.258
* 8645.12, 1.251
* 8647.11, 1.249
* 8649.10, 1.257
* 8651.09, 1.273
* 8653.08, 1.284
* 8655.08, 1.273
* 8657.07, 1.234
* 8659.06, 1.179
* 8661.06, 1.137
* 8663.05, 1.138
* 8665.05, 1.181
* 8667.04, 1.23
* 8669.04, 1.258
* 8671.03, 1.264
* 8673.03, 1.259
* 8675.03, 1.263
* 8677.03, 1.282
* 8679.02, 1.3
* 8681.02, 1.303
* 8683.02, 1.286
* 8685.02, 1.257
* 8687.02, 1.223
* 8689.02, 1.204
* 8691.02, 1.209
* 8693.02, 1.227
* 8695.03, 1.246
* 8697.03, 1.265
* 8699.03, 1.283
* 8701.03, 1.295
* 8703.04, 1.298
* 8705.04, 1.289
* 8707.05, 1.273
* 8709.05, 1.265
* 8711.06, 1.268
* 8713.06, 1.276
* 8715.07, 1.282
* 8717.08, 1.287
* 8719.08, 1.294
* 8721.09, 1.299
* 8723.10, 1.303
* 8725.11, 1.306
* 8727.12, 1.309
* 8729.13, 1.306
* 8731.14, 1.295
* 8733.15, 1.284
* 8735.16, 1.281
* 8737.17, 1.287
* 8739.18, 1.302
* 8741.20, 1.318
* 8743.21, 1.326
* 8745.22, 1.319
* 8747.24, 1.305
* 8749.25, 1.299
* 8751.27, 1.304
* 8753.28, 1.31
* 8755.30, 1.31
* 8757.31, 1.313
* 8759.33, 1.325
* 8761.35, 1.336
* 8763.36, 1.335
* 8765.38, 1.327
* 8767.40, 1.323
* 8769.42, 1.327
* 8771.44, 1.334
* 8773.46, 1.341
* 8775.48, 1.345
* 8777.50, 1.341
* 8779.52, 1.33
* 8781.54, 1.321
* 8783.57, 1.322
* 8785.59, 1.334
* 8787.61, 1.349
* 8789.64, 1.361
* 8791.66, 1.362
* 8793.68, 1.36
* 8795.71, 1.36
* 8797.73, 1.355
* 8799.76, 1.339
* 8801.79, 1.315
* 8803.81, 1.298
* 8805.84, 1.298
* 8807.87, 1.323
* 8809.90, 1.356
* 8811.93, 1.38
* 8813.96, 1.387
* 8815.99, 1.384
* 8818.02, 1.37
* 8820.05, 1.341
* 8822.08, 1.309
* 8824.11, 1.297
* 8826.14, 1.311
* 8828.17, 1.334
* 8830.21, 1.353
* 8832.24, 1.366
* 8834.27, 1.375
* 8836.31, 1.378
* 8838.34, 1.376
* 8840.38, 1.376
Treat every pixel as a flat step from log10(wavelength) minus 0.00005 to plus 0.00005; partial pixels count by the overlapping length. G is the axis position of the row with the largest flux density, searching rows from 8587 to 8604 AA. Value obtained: 8603.41 AA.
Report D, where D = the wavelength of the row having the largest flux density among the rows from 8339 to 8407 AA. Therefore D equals 8403.71 AA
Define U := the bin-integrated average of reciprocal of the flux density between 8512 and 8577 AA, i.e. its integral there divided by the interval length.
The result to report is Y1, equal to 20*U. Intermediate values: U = 0.836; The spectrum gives 16.7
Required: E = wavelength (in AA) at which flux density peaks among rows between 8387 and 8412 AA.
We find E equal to 8403.71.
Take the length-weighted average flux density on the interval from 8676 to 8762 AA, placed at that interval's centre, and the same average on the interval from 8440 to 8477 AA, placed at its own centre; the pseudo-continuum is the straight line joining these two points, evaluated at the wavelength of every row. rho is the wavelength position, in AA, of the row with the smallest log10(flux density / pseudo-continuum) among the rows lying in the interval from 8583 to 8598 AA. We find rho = 8583.63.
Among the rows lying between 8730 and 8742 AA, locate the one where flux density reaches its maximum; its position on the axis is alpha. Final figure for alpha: 8741.20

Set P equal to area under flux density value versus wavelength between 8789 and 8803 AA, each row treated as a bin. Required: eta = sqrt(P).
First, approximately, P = 18.9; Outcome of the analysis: 4.35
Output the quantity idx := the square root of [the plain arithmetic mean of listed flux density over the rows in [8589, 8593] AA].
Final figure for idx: 1.12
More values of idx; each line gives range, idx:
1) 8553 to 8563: 1.11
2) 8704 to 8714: 1.13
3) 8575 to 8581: 1.12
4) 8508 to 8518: 1.08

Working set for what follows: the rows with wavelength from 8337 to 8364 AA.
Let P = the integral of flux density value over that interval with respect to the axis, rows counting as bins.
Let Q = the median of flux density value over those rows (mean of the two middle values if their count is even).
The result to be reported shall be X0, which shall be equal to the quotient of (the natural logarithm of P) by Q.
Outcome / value 2.71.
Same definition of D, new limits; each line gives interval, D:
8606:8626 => 8625.23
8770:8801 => 8791.66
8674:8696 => 8681.02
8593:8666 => 8627.22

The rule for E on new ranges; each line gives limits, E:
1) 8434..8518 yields 8448.33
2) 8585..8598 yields 8597.47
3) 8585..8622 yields 8607.38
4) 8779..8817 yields 8813.96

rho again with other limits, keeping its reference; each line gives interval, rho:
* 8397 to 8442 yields 8436.67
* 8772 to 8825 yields 8824.11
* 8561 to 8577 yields 8561.91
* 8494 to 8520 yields 8497.10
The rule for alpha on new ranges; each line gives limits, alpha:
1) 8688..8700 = 8699.03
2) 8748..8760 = 8759.33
